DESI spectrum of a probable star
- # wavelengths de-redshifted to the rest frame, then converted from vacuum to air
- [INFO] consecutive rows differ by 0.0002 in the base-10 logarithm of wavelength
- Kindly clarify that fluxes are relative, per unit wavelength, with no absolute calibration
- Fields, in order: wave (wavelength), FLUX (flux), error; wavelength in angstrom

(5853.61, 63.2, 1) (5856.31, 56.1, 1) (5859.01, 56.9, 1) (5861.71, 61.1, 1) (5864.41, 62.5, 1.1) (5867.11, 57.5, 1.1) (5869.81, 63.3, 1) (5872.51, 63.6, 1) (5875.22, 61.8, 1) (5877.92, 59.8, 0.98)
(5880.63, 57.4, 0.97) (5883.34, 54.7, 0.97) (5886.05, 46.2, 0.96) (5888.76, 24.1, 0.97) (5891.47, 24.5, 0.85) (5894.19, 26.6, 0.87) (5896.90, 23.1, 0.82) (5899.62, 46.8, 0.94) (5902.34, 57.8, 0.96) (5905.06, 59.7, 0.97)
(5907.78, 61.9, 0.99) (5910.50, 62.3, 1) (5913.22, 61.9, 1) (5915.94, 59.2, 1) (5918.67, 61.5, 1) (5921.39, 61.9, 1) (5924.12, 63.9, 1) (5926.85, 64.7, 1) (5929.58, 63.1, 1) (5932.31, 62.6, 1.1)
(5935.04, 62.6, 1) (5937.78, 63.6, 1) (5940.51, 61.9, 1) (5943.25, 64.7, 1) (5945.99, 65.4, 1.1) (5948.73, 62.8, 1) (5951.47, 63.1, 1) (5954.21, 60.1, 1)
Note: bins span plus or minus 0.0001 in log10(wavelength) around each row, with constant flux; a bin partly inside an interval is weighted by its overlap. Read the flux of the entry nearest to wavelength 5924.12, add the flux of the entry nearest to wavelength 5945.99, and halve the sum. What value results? 65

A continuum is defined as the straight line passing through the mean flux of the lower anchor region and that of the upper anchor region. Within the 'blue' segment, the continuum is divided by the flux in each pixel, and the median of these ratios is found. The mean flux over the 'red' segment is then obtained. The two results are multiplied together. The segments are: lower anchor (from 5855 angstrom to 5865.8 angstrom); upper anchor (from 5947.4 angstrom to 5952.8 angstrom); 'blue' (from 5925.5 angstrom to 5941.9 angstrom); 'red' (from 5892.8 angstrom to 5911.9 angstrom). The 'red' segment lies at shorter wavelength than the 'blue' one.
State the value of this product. 48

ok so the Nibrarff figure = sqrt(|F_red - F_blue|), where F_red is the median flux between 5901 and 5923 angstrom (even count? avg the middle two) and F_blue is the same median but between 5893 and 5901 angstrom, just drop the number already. 5.9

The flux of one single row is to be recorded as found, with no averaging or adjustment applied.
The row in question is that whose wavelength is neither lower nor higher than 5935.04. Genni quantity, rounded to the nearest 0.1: 62.6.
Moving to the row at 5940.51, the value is 61.9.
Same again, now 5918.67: 61.5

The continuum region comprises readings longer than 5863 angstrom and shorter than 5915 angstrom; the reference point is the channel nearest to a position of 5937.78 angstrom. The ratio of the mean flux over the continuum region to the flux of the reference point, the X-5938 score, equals 0.81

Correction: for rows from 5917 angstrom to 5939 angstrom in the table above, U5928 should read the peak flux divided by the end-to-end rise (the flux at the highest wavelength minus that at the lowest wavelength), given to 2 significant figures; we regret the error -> 31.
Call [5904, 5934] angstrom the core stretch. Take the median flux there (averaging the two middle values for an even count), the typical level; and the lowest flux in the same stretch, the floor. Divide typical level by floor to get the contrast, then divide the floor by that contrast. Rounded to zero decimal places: 57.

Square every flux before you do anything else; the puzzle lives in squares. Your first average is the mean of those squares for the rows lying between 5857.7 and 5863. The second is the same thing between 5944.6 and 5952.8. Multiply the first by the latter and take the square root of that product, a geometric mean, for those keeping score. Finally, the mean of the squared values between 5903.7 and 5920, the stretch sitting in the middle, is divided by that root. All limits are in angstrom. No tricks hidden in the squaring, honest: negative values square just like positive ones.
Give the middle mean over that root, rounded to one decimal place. 1.0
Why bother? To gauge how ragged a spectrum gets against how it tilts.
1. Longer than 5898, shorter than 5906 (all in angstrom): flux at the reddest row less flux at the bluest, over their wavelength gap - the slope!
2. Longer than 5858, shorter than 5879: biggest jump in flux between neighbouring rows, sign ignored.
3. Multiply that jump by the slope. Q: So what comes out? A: 14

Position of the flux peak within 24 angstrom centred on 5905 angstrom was 5910.50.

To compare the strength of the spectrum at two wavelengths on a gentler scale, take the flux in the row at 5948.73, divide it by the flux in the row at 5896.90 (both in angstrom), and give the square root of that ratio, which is 1.65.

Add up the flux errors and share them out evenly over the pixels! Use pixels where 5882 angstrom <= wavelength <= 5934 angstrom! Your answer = 0.97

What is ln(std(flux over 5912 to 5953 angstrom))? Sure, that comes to 0.4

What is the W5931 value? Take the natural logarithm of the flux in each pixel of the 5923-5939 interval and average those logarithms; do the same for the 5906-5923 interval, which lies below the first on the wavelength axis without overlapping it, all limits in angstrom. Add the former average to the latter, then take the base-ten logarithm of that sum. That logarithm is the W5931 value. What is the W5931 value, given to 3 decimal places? 0.917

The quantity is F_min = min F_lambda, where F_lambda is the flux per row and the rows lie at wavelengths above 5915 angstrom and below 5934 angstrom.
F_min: 59.2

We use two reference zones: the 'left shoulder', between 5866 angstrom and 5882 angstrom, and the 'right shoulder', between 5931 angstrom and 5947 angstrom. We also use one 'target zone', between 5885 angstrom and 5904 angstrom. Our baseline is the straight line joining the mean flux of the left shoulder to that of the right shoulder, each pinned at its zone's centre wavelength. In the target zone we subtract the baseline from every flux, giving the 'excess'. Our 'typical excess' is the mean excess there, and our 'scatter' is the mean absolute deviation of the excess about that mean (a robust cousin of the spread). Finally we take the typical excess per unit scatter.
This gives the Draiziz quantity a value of -2.1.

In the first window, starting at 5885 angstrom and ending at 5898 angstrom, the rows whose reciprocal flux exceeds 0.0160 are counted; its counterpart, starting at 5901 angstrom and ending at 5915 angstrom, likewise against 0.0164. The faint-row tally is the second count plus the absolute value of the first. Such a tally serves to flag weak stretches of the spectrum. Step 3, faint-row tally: 7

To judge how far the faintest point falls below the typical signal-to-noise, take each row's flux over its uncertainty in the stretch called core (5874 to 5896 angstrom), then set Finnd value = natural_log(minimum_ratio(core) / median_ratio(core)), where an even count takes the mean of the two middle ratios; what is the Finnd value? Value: -0.74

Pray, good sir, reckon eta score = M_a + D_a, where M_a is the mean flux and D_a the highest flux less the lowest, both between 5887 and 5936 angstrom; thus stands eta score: 94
